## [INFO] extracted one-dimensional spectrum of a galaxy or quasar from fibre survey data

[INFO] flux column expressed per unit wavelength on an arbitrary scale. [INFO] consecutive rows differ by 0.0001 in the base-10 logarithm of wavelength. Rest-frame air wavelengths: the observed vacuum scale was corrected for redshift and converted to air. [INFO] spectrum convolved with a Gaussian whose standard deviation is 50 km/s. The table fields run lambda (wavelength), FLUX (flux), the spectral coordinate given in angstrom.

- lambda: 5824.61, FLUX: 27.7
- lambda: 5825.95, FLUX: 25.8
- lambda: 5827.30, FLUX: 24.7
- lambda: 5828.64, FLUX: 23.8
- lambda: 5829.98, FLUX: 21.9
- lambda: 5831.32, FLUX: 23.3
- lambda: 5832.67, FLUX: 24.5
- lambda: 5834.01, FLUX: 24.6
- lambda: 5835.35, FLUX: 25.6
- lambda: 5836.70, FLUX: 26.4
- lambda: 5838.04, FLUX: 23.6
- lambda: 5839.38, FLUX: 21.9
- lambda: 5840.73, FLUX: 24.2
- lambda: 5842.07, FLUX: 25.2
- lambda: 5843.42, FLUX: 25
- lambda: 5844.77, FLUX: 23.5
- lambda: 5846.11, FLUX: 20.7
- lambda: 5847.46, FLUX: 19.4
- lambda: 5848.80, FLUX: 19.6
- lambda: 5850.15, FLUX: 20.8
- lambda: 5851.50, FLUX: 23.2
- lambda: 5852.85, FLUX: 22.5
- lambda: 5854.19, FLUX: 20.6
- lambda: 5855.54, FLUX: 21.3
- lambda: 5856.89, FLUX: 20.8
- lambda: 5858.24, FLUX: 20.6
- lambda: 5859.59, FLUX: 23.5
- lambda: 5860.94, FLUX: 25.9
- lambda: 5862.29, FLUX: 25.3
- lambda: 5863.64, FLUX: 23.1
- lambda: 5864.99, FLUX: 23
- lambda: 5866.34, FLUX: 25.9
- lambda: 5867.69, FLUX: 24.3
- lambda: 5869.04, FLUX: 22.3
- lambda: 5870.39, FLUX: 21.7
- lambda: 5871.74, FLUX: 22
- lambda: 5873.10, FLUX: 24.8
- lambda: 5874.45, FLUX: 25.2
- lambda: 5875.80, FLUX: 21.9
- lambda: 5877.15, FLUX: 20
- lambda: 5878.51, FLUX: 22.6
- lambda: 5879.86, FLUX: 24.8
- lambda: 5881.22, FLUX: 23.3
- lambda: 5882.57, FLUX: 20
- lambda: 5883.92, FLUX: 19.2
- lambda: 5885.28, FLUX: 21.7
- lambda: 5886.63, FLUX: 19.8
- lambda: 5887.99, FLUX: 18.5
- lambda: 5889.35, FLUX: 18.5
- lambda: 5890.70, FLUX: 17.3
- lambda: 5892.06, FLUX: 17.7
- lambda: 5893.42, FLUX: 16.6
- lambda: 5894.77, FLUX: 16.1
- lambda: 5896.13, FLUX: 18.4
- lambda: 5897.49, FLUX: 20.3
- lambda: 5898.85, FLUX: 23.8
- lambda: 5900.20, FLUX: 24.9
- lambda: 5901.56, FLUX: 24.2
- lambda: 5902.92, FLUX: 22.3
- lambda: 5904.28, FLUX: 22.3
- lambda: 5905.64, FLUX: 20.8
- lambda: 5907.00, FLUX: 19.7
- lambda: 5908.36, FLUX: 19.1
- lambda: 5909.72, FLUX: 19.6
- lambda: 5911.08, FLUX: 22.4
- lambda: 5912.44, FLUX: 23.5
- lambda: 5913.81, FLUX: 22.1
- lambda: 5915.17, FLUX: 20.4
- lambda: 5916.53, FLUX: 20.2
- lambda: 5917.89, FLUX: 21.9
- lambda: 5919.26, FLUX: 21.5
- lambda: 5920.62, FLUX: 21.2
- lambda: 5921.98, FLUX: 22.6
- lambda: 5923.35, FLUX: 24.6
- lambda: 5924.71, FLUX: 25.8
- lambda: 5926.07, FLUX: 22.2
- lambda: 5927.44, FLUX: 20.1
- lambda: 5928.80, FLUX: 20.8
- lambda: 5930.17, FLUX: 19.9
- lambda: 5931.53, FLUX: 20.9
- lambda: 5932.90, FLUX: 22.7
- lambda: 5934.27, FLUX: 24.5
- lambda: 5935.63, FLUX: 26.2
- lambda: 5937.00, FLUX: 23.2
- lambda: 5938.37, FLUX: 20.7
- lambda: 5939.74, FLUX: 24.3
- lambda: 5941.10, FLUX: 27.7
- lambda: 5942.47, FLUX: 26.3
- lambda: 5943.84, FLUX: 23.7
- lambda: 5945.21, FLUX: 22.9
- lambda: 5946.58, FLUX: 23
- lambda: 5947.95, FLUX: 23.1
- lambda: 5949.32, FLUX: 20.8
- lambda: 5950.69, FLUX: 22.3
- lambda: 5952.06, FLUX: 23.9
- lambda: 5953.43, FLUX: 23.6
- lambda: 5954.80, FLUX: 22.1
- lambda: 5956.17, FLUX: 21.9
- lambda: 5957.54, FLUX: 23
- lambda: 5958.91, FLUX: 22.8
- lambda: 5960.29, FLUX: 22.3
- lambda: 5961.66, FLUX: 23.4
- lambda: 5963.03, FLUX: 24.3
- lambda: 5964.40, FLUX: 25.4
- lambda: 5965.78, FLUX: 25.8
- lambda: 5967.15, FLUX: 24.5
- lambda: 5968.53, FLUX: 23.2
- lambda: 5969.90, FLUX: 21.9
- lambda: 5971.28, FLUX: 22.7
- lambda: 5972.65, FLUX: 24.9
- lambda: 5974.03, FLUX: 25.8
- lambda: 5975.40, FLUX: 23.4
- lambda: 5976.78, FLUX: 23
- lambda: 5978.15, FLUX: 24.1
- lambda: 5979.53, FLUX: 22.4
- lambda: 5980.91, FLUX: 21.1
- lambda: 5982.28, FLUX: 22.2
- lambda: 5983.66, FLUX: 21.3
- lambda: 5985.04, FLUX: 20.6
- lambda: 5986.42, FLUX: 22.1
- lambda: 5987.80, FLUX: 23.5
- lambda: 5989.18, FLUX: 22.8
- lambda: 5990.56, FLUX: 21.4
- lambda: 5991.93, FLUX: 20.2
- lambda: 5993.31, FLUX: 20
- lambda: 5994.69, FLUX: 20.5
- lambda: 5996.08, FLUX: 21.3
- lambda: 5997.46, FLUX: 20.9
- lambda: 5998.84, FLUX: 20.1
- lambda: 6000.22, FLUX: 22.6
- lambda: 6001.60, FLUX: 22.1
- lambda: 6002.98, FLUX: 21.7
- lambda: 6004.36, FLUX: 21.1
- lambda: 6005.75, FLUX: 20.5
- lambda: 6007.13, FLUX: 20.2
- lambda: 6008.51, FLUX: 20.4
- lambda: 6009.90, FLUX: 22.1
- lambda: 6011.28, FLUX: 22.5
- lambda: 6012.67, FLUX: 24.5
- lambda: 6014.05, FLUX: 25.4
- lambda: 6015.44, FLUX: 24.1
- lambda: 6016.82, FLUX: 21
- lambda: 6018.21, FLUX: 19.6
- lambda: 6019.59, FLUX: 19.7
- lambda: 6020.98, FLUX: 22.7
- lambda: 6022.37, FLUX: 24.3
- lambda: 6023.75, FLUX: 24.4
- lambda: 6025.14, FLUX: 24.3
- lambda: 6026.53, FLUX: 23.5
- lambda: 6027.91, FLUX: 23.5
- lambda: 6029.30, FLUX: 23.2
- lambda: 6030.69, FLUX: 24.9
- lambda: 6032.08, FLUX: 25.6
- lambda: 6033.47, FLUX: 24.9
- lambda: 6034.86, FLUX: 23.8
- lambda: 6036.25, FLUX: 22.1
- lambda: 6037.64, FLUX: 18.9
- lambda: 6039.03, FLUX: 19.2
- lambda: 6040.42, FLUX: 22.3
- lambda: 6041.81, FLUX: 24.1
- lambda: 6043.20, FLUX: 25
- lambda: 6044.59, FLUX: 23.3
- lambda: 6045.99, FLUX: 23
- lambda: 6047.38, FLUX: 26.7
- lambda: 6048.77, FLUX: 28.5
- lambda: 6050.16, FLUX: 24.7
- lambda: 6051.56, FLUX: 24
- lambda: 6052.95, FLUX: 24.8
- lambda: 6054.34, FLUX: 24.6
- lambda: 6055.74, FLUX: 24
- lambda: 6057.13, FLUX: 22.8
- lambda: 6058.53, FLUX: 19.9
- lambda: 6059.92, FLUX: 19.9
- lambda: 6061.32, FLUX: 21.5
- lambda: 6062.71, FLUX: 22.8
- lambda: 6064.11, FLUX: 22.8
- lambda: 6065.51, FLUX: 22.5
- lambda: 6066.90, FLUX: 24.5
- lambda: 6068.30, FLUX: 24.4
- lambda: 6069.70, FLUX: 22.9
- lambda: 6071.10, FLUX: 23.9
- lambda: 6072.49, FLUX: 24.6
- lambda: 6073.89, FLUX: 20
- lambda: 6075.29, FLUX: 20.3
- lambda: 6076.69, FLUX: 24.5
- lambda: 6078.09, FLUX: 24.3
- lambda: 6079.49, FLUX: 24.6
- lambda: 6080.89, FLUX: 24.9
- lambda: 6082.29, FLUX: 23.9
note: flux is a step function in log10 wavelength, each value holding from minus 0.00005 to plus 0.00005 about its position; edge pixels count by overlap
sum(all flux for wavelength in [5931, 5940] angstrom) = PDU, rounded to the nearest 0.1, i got 162.5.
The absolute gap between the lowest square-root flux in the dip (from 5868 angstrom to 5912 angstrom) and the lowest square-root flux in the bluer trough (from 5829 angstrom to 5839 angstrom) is 0.67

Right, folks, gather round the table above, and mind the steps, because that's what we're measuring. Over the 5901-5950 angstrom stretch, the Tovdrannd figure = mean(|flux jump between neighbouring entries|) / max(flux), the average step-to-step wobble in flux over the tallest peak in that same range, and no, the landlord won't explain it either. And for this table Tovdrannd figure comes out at 0.055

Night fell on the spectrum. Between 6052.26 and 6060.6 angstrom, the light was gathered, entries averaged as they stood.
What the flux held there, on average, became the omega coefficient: 22.7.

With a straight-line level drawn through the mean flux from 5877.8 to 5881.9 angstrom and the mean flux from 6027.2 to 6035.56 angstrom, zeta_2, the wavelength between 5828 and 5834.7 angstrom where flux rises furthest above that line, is 5834.01 angstrom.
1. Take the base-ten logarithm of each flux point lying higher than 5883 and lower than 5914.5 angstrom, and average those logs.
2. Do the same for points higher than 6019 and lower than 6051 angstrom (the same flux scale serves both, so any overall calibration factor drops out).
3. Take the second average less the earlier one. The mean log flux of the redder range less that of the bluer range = 0.06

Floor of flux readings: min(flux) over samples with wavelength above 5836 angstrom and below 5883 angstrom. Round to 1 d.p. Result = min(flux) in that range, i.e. 19.4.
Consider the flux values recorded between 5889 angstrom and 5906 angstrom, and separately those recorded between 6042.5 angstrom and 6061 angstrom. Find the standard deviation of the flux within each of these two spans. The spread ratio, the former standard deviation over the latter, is 1.3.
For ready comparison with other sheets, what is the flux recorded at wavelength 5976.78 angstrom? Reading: 23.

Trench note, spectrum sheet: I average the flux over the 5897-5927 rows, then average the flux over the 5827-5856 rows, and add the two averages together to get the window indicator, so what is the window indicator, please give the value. 45.1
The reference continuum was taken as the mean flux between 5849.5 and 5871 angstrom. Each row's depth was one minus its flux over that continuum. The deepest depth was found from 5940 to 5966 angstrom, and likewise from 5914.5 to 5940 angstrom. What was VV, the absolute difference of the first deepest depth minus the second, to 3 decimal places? 0.039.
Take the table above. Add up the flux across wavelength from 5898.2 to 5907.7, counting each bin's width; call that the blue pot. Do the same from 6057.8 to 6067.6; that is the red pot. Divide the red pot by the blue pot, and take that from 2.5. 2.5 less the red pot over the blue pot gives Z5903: 1.50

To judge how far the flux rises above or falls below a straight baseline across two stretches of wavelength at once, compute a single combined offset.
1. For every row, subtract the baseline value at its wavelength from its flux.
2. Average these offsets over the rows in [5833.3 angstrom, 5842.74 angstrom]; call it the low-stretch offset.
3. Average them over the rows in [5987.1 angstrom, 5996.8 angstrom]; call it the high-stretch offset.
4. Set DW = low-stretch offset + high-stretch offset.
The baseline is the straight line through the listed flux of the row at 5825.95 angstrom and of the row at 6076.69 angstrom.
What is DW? -4.8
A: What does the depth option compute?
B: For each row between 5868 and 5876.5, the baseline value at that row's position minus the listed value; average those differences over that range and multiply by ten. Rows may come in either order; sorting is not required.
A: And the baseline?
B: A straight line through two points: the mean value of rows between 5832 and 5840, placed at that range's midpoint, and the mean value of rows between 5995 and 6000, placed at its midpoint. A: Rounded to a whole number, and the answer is 6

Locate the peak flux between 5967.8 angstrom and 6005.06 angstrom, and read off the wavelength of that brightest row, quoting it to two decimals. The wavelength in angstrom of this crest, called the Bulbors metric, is 5974.03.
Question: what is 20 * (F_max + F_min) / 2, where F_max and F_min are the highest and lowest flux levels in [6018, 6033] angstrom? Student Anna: 452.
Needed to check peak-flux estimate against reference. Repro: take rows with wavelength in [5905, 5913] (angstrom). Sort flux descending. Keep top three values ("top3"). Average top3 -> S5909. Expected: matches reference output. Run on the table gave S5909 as 22.2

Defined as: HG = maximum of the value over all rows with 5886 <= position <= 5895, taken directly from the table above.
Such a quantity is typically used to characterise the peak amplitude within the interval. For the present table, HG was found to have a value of 19.8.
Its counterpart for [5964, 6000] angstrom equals 25.8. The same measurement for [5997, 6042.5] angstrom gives 25.6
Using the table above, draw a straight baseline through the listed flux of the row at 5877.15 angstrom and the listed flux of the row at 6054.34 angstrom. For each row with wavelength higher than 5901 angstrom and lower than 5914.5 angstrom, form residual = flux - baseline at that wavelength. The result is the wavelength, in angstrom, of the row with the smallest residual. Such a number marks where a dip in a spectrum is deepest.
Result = 5908.36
